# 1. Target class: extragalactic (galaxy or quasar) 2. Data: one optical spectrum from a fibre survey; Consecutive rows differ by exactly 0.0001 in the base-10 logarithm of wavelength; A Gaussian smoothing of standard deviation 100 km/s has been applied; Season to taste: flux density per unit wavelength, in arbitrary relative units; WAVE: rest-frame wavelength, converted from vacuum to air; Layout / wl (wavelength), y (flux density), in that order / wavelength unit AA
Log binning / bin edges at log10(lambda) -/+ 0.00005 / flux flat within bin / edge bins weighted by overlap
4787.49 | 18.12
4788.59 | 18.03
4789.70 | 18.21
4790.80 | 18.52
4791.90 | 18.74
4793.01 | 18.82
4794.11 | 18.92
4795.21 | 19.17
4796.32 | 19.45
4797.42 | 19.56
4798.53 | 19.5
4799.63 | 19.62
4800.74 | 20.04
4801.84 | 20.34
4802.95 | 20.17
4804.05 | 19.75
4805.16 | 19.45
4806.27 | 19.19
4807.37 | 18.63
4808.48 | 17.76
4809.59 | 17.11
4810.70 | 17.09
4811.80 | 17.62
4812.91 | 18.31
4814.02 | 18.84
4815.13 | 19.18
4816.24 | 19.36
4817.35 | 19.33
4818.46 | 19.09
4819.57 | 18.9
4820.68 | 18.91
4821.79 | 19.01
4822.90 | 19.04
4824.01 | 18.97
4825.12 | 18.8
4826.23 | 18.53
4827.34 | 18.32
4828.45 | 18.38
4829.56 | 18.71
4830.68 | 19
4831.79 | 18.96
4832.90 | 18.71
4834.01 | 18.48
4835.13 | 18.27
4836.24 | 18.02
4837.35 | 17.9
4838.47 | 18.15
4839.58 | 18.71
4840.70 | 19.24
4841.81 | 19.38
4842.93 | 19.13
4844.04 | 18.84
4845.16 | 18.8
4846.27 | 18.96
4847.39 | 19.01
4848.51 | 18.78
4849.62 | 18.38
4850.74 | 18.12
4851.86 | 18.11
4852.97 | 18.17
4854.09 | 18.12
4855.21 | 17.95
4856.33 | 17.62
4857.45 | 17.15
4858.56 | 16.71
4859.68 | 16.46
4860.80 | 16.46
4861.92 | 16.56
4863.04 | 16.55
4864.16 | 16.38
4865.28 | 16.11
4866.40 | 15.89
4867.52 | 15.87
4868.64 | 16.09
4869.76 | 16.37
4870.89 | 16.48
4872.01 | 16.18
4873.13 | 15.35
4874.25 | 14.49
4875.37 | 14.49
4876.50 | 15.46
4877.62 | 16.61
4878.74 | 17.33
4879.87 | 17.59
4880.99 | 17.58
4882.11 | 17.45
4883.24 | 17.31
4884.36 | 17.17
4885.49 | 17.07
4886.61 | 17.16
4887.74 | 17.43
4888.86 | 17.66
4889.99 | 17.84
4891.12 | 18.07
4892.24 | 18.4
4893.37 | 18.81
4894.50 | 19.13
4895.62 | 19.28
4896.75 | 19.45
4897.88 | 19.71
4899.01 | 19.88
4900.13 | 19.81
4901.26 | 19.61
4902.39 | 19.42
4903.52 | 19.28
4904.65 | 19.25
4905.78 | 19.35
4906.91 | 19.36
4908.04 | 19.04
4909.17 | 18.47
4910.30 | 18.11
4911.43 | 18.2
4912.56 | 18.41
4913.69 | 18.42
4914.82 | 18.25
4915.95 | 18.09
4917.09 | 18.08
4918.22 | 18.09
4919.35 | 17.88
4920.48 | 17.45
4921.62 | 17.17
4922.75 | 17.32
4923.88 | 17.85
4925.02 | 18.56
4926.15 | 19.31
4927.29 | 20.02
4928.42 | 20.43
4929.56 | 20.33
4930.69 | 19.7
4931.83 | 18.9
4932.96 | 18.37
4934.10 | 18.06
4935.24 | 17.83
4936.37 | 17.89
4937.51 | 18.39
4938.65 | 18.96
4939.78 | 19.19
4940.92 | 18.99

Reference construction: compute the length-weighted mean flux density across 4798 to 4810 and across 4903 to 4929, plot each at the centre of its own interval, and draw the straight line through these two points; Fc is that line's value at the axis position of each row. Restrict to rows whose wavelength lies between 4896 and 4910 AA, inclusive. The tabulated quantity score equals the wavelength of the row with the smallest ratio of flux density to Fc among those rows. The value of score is 4909.17 AA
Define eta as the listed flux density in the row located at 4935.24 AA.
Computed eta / 17.83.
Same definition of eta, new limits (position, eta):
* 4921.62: 17.17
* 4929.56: 20.33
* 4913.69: 18.42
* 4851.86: 18.11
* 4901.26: 19.61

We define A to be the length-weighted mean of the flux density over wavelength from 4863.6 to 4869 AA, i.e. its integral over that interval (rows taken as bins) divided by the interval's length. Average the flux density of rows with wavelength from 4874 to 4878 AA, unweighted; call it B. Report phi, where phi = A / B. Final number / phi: 1.05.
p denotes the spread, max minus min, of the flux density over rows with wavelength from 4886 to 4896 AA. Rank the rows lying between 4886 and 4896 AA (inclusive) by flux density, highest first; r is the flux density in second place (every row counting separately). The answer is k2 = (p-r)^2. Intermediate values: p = 2.1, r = 19.13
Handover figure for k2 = 289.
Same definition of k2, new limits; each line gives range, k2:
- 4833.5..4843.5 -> 315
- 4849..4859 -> 272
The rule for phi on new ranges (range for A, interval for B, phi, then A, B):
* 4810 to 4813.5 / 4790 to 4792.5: 0.95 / 17.7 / 18.6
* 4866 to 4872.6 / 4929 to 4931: 0.81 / 16.1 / 20.0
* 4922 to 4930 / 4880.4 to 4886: 1.10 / 19.1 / 17.3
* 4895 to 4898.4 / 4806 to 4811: 1.09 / 19.5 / 18.0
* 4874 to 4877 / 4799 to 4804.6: 0.74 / 14.8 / 20.0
